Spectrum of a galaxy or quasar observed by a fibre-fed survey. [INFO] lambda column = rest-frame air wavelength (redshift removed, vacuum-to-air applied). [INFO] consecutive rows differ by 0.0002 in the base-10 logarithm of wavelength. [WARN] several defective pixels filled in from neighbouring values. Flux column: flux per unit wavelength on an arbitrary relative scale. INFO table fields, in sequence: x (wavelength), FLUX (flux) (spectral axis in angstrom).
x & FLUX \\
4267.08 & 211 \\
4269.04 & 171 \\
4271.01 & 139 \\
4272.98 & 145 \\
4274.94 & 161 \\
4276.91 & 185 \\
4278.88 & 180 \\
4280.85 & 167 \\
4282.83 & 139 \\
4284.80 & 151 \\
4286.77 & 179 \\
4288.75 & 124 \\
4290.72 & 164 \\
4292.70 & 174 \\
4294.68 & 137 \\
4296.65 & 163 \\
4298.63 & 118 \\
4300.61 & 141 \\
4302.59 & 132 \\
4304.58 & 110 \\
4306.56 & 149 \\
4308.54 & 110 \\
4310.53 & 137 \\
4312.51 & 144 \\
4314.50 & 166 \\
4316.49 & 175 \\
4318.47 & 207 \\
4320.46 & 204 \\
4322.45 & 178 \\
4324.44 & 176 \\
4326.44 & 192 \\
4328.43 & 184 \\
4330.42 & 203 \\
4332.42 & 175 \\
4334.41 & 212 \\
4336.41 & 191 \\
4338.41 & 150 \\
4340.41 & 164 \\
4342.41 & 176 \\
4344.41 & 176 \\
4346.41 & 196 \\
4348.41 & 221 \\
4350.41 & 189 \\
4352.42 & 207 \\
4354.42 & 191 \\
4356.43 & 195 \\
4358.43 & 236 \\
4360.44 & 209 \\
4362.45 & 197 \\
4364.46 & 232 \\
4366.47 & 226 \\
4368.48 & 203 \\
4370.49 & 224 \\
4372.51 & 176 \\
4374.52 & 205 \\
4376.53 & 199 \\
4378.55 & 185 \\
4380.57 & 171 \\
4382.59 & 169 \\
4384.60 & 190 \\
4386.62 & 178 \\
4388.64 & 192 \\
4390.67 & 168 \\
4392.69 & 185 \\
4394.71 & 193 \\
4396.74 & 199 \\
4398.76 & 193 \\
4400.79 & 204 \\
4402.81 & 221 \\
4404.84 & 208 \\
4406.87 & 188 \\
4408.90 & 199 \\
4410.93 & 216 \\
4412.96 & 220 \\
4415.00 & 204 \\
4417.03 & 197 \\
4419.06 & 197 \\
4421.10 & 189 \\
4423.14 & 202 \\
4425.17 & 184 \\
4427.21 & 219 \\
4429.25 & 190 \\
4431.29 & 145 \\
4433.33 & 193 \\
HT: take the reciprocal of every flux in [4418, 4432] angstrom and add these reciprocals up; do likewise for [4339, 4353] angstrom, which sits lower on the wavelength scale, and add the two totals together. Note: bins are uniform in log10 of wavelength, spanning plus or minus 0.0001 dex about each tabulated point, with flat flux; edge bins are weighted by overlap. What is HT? 0.075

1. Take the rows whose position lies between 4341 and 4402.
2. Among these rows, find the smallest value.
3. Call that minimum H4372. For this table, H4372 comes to 168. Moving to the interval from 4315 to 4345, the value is 150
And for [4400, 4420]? 188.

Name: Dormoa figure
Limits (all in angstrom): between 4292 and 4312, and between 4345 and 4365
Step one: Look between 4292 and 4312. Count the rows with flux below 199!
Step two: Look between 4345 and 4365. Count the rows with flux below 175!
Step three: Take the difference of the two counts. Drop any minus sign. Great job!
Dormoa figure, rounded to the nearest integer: 10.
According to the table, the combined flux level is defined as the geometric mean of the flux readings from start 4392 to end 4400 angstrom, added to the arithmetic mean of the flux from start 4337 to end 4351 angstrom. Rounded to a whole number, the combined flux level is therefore 374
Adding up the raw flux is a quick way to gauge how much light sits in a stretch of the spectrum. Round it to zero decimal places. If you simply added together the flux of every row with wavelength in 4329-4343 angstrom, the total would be 1271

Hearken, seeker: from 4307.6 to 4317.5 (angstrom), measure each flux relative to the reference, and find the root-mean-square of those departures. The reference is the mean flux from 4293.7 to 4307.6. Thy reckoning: 25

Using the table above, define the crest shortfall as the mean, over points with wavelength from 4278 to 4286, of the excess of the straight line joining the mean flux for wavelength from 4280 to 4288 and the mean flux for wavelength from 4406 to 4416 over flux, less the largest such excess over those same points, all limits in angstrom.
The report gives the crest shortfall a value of -21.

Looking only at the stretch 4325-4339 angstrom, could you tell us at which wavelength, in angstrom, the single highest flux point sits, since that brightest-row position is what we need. 4334.41 angstrom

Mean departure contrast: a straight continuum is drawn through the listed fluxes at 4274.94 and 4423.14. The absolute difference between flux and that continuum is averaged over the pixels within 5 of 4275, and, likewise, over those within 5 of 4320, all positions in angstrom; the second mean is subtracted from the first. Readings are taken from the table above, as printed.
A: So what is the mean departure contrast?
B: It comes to 1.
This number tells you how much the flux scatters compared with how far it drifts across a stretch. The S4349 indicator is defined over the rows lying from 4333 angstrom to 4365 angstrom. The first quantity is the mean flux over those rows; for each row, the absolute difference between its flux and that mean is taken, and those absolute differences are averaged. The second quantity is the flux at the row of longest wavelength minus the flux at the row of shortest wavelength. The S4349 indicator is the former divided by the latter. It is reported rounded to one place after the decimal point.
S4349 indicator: 0.9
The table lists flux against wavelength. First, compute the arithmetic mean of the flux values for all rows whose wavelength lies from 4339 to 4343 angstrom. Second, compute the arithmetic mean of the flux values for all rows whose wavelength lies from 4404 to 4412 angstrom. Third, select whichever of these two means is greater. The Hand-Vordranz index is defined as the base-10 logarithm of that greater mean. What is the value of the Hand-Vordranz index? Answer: 2.31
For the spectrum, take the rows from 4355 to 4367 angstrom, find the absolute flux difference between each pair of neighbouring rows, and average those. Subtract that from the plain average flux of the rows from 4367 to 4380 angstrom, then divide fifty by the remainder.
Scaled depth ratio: 0.287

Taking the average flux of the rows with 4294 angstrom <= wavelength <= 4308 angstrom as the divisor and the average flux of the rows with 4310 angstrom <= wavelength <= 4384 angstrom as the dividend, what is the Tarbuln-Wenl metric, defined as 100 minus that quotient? 98.6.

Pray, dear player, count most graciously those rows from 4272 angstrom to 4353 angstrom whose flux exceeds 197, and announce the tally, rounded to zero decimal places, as 6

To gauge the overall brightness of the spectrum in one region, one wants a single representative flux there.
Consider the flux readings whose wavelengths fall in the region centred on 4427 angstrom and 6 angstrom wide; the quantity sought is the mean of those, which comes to 198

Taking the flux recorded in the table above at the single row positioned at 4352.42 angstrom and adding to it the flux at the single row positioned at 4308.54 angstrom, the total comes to 317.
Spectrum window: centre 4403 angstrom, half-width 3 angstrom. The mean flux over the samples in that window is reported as 211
